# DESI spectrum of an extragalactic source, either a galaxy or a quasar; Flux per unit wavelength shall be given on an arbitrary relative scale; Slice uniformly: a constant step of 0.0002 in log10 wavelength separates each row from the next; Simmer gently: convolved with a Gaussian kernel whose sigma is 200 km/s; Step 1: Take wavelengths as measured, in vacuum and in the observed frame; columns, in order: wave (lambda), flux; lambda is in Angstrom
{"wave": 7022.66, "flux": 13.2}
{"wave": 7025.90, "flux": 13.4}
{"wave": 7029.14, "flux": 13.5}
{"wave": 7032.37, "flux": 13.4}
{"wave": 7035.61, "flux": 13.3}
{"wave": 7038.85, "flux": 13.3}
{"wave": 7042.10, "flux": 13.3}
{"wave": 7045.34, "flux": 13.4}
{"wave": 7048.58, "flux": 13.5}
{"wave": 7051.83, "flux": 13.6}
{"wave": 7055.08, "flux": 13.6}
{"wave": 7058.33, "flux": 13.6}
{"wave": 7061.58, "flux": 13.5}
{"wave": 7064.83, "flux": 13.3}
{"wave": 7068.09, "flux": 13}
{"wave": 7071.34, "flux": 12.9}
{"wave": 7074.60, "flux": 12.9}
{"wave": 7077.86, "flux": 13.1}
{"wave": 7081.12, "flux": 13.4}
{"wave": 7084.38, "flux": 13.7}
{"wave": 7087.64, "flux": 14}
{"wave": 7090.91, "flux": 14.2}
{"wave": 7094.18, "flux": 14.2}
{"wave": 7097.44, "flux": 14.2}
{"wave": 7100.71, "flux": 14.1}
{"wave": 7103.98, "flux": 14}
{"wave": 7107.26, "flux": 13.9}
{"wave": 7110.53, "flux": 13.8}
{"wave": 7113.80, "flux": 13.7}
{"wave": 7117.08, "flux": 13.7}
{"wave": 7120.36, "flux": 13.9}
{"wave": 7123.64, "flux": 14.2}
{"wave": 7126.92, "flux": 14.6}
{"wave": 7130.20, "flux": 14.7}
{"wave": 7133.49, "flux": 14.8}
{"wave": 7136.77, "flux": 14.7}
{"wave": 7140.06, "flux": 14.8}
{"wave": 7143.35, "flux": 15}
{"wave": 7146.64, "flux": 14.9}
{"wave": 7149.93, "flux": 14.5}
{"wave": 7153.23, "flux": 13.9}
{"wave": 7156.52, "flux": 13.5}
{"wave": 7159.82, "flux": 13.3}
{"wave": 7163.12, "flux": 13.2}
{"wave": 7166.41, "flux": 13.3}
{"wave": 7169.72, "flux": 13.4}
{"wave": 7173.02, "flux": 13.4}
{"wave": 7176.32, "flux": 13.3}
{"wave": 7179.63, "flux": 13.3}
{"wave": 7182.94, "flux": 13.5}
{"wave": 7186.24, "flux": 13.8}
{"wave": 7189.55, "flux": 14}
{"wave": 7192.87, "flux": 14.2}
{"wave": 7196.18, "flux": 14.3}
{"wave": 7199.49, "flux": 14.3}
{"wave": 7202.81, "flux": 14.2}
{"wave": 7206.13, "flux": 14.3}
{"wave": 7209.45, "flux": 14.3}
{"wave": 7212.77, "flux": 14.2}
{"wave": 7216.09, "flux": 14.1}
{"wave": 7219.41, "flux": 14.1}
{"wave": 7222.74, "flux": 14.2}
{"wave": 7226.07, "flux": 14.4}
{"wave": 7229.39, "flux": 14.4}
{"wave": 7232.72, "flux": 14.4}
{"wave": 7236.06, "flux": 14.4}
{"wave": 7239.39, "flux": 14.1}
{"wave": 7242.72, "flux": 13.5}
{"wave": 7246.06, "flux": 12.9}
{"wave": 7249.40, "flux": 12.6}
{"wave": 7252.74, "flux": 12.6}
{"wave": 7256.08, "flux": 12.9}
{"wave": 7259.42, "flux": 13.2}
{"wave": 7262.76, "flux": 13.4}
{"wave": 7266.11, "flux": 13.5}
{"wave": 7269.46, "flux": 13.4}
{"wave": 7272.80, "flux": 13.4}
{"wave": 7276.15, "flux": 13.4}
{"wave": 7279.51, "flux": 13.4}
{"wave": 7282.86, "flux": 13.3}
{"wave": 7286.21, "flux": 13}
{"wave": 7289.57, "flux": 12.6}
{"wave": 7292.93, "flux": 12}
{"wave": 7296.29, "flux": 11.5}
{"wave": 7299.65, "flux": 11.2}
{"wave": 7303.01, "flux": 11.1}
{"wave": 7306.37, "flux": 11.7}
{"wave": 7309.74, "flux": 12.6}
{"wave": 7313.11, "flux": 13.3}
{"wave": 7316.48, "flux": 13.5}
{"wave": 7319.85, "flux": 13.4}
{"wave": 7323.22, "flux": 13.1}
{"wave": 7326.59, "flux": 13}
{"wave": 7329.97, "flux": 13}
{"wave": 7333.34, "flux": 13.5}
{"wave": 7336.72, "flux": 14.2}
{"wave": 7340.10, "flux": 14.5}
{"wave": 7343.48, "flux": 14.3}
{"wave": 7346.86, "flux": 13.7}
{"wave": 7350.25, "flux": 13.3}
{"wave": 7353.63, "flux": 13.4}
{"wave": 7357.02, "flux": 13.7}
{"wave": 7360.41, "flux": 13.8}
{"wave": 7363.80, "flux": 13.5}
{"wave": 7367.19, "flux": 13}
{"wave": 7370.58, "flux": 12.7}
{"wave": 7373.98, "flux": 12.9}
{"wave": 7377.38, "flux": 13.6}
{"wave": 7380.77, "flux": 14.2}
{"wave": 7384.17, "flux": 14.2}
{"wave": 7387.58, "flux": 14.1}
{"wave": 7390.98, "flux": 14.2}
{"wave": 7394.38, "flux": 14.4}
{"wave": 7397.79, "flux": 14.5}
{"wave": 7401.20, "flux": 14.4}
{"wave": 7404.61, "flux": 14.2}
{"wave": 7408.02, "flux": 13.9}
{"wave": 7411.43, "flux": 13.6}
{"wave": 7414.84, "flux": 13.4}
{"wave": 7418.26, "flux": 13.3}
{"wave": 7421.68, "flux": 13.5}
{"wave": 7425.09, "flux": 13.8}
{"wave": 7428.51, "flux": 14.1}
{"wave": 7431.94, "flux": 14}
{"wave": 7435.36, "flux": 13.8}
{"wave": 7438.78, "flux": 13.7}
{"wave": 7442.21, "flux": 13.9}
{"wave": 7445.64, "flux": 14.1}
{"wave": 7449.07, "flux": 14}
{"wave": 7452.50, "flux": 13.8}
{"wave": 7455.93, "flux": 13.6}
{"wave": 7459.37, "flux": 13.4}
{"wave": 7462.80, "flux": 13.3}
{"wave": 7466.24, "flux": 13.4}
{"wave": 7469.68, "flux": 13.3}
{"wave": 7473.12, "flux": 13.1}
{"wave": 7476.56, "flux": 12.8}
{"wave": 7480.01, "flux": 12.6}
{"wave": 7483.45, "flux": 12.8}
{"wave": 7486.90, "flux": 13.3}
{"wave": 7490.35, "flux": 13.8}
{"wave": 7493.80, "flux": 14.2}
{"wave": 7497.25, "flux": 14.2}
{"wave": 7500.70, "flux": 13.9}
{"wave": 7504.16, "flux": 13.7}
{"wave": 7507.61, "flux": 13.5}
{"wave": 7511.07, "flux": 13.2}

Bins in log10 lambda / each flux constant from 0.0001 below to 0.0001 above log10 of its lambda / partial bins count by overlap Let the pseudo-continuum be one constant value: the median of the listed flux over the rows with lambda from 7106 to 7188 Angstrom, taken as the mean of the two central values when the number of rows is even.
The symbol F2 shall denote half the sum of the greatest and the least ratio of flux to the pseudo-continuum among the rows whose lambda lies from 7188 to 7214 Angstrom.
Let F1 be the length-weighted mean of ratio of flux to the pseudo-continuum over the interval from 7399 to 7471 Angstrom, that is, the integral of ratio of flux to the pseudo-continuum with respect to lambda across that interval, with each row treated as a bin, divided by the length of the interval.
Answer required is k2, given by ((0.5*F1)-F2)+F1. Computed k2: 0.47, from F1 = 0.996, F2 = 1.03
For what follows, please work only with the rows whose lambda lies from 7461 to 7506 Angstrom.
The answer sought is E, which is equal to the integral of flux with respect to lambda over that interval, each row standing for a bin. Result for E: 604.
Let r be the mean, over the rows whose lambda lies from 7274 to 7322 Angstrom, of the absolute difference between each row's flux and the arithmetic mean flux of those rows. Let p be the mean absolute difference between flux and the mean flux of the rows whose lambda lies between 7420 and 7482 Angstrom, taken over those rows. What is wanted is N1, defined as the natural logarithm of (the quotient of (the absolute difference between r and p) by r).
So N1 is -0.6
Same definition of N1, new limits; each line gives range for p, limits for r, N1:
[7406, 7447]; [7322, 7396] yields -0.6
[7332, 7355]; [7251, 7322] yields -1.0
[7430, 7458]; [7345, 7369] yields -1.0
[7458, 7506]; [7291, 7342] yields -0.6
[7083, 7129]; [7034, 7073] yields -1.9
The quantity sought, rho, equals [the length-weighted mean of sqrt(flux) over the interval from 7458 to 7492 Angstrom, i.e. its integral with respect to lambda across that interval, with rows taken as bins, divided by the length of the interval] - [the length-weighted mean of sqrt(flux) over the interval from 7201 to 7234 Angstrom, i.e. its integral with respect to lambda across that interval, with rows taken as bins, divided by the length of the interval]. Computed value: -0.146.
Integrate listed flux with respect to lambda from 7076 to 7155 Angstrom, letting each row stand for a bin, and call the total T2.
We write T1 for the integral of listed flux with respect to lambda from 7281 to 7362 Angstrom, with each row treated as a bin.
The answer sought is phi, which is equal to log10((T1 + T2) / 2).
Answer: 3.04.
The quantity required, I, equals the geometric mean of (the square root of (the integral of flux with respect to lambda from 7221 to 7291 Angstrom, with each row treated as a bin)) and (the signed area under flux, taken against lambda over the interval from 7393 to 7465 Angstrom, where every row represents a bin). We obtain 174.9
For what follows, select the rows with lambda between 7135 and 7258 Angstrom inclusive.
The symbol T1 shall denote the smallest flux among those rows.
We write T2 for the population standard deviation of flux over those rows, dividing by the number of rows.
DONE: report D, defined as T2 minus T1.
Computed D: -12.0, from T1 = 12.6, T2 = 0.62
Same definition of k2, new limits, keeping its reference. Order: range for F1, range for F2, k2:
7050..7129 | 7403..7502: 0.52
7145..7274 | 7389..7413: 0.48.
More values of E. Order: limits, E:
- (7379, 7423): 616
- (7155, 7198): 584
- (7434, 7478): 597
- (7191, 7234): 613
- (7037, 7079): 559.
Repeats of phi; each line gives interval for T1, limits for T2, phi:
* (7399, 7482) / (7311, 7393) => 3.05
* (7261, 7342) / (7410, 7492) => 3.03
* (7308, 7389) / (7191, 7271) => 3.04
